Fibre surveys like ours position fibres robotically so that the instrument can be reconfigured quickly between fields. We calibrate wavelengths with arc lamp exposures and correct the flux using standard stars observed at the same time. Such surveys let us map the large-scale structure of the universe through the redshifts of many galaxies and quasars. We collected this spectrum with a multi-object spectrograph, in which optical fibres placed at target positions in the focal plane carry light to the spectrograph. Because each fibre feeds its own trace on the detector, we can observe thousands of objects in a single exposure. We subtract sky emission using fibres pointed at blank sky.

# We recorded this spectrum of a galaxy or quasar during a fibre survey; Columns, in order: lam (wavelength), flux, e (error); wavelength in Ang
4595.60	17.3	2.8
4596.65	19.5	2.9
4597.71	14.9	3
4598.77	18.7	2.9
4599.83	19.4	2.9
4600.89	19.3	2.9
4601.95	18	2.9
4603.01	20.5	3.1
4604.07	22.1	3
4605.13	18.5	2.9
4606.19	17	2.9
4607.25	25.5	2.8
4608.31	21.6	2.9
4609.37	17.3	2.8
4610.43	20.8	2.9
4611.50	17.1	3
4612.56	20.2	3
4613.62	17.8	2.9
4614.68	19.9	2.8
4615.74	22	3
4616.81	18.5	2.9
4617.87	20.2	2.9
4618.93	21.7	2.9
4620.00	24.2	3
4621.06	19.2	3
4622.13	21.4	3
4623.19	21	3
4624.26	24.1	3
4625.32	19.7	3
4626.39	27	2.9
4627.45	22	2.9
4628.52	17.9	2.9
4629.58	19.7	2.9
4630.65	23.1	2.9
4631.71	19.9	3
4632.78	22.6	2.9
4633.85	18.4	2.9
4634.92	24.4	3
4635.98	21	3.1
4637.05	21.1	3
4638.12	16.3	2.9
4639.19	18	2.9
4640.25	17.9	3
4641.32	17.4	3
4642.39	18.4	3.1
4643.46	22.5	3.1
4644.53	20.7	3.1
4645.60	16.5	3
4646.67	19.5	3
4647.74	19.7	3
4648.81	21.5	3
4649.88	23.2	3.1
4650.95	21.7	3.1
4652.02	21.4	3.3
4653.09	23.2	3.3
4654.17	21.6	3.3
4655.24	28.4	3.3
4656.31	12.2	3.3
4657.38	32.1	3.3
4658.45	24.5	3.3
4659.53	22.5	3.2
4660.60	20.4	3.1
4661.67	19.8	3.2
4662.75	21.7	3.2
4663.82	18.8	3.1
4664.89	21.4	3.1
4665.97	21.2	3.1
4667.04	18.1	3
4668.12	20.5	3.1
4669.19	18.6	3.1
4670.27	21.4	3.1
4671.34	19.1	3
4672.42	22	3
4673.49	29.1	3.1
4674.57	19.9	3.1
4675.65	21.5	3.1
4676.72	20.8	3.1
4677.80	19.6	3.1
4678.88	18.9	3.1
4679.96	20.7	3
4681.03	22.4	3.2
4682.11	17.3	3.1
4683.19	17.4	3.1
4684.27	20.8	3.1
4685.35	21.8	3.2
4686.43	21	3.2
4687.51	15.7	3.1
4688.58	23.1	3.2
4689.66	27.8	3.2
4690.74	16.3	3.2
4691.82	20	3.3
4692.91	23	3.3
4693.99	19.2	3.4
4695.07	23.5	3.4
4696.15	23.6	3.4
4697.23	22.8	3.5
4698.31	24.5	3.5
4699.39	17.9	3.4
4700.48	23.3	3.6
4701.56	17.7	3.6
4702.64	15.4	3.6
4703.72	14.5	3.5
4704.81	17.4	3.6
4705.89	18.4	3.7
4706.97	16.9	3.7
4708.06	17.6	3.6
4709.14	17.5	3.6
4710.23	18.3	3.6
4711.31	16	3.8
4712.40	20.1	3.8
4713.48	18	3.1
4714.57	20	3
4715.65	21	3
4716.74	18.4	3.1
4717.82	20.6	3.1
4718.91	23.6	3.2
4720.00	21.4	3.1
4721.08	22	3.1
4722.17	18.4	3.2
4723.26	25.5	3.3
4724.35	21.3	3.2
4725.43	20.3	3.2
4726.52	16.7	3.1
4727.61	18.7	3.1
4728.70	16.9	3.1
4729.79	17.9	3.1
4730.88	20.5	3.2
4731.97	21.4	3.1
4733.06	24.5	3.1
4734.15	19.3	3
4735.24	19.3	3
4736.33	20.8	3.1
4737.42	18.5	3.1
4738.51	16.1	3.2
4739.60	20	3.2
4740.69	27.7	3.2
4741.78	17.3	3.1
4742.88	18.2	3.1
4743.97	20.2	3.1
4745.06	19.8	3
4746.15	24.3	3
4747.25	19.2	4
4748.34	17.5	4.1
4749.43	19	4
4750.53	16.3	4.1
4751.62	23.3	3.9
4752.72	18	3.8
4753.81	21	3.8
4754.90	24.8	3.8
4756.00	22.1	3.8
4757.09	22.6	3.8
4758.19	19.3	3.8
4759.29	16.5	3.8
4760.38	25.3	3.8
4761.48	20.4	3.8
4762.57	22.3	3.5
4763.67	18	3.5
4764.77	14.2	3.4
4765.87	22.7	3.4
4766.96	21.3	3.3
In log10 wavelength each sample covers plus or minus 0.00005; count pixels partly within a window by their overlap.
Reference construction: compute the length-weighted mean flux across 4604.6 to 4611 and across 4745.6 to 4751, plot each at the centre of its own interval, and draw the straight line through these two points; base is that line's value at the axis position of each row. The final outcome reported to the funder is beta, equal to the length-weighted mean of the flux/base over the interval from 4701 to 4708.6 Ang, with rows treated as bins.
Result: 0.86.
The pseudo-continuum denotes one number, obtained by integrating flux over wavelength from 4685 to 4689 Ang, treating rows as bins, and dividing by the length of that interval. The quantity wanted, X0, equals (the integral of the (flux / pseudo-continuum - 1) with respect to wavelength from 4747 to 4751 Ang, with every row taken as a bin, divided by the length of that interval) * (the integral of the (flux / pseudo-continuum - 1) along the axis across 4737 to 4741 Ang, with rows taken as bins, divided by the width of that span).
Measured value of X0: 0.0004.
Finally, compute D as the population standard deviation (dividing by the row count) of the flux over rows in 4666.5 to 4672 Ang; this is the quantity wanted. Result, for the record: 1.2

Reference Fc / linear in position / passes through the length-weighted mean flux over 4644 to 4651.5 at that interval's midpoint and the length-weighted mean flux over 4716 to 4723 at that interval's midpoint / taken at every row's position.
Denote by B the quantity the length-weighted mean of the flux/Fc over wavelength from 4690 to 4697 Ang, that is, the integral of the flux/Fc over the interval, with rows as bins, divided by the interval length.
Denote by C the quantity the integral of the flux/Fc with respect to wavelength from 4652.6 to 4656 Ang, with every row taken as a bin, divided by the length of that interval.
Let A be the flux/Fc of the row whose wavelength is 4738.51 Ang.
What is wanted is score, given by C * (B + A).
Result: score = 2.06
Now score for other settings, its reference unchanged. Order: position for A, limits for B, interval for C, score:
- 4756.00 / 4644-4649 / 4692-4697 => 2.13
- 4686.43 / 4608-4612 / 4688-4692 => 2.08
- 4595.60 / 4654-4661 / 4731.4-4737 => 2.00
